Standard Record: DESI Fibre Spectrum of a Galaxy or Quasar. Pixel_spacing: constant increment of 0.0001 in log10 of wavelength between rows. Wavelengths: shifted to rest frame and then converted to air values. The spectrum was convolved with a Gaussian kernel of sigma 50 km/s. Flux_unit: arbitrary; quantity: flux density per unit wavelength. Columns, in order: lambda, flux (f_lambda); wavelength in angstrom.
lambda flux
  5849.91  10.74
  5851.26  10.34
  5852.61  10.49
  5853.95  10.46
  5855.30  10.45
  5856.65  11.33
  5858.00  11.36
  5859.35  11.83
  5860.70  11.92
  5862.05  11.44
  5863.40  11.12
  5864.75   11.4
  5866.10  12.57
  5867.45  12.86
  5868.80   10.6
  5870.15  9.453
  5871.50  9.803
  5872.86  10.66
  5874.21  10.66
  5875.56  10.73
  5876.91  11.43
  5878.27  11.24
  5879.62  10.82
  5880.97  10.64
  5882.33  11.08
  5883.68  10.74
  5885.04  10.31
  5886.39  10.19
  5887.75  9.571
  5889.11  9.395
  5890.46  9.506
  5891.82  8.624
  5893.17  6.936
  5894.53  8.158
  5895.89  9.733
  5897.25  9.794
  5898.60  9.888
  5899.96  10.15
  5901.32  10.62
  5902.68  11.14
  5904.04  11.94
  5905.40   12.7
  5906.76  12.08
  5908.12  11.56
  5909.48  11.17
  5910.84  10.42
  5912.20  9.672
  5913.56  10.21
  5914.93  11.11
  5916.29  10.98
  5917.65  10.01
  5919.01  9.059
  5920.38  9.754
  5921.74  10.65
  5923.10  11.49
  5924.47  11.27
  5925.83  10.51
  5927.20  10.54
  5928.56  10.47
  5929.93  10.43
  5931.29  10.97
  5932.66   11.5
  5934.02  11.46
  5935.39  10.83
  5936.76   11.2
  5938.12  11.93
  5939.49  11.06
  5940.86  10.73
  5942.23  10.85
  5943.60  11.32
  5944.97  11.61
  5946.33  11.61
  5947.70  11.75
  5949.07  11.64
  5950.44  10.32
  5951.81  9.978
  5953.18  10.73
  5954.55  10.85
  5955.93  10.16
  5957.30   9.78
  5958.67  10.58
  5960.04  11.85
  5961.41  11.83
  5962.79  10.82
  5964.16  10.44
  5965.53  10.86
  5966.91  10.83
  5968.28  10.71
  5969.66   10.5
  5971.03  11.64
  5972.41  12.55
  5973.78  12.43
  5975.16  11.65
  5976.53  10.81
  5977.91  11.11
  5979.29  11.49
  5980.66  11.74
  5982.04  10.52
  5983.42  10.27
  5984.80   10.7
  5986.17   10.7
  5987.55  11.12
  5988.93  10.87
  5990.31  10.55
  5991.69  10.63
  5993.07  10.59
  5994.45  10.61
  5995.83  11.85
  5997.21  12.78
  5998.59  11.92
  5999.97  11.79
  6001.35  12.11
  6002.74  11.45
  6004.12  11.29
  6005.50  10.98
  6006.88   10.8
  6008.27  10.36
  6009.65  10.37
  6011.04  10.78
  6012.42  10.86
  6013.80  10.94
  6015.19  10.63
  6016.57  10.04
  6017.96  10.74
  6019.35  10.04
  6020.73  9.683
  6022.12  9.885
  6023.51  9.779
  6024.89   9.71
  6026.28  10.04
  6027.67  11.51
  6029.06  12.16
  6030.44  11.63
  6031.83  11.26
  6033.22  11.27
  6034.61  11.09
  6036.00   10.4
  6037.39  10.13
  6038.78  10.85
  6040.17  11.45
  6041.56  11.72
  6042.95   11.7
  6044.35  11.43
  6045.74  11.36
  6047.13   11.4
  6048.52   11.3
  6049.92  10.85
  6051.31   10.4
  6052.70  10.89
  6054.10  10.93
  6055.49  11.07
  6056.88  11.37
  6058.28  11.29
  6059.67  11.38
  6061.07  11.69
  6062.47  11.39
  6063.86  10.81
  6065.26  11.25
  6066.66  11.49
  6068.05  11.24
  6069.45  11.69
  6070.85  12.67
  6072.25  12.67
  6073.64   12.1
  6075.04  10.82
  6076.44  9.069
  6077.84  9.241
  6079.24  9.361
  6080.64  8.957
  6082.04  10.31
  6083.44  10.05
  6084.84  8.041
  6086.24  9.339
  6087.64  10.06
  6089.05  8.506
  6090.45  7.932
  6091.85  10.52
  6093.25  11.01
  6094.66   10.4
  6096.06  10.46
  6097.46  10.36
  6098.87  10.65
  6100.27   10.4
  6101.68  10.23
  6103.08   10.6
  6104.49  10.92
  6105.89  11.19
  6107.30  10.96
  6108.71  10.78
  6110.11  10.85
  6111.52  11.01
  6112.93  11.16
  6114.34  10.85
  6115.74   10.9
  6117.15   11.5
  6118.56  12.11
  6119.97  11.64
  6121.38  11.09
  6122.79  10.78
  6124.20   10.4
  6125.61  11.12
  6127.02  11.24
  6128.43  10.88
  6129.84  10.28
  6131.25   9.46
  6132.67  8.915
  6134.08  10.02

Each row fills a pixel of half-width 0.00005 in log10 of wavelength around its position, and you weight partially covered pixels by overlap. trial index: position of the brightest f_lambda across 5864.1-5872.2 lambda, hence 5867.45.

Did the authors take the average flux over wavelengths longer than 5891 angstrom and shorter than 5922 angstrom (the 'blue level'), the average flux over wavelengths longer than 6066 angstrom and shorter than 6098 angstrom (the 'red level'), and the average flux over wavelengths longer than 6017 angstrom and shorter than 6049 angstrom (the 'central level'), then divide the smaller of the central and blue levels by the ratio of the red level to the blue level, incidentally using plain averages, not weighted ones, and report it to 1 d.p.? 10.3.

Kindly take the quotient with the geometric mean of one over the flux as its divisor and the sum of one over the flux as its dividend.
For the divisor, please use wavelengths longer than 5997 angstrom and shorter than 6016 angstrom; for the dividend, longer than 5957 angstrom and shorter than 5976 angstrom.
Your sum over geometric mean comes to 14.1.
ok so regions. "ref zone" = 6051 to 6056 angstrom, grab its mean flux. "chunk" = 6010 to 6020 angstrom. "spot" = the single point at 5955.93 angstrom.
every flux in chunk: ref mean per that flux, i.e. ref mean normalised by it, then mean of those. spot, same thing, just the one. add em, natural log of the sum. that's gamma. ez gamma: 0.74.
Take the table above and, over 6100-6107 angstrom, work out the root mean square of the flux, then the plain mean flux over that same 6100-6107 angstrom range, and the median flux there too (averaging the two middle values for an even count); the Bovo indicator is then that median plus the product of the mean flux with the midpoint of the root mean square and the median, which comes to 124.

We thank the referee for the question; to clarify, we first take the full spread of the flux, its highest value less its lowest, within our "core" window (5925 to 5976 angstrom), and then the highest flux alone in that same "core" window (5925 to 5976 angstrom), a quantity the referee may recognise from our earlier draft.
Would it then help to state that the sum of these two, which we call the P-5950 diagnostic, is 15.3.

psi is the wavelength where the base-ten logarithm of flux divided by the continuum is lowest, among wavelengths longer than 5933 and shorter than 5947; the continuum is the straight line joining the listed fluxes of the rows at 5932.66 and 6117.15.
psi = 5940.86 angstrom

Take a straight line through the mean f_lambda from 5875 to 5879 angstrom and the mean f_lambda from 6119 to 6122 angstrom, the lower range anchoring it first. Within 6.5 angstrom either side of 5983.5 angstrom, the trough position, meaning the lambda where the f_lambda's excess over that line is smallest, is 5983.42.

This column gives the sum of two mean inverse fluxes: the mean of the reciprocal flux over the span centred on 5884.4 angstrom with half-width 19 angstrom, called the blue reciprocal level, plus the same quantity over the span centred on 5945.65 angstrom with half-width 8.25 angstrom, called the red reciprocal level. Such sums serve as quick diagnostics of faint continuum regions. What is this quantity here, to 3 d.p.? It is 0.189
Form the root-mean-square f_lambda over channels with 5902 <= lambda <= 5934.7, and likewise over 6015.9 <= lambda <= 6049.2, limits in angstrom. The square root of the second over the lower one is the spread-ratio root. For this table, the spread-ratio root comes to 0.999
